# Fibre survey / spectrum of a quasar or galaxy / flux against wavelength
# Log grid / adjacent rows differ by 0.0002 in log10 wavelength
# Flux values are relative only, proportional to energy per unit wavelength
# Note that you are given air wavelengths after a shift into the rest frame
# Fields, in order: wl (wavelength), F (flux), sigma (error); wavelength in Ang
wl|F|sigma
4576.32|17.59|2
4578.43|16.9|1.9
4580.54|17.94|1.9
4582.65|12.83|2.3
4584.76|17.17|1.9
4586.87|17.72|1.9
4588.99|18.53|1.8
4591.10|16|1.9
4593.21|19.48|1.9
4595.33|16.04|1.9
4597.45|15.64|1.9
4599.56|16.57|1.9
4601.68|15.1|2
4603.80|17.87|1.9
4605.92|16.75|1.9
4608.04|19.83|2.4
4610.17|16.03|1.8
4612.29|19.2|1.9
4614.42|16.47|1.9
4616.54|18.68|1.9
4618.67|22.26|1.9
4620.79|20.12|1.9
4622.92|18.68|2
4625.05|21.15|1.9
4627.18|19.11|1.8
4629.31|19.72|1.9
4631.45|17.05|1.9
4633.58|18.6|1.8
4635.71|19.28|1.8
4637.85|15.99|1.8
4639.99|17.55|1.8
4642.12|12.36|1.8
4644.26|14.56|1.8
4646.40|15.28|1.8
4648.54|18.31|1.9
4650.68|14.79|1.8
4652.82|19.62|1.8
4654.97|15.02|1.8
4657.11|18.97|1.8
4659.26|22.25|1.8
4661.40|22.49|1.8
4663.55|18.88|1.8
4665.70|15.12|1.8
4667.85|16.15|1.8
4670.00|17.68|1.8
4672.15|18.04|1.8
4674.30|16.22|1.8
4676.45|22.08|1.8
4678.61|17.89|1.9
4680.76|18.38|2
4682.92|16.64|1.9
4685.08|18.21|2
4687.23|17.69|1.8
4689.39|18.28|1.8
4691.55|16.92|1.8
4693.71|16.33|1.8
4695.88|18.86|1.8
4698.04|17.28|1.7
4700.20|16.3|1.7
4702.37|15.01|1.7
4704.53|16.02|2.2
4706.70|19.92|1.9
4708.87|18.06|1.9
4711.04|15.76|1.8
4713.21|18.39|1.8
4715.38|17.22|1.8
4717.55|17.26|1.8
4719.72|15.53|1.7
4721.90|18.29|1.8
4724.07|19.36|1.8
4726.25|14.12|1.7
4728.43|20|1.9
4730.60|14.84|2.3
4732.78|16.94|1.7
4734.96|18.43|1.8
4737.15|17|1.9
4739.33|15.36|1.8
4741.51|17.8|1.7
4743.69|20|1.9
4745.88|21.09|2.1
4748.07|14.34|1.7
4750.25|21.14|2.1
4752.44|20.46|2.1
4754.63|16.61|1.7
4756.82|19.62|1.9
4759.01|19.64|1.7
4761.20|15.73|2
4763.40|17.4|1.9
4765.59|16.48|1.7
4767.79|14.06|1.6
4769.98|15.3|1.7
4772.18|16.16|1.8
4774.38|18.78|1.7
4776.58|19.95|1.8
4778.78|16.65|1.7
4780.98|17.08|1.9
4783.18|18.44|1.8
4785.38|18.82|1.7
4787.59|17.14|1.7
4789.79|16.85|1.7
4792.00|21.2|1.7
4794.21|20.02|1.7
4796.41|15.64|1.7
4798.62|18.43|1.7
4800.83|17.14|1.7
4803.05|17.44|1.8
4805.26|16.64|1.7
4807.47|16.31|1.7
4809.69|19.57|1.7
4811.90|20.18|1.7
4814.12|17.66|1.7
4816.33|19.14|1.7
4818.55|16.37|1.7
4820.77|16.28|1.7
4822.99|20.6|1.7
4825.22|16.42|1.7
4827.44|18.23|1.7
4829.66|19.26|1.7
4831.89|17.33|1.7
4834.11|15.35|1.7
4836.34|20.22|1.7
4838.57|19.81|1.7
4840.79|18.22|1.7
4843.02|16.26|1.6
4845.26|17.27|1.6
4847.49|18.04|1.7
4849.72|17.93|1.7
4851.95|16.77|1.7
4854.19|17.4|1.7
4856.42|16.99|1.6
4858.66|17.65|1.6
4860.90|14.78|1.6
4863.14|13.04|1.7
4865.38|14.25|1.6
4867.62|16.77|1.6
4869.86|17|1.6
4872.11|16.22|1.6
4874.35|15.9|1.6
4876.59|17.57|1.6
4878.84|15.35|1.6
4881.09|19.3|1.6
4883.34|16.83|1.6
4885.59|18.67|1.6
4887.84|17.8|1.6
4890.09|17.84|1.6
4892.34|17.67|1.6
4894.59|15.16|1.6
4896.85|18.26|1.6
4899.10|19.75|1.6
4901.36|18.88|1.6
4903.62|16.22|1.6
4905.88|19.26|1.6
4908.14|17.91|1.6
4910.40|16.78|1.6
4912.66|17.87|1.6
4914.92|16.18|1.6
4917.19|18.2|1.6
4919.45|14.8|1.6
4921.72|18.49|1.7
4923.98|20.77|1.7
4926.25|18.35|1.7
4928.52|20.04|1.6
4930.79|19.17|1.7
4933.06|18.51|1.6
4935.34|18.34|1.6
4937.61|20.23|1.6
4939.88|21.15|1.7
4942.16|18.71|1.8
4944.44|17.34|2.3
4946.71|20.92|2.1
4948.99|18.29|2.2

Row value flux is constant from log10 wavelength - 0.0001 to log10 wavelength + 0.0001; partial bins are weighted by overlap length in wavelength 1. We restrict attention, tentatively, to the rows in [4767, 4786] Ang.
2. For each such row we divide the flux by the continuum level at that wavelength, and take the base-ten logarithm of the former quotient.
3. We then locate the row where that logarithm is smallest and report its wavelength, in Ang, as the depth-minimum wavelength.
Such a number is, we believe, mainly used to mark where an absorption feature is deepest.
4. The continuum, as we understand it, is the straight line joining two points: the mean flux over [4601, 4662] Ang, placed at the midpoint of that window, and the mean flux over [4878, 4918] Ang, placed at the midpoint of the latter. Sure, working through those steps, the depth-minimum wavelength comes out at 4767.79 Ang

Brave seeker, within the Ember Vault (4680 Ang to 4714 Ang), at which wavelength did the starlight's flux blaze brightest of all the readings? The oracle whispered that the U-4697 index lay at 4706.70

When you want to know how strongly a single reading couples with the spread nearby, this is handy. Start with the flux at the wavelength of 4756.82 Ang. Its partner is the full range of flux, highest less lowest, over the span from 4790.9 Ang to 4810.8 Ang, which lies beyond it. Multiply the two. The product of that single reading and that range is 109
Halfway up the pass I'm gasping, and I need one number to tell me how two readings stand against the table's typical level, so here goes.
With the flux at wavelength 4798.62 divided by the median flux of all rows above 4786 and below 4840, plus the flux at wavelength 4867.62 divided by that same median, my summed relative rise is 2.01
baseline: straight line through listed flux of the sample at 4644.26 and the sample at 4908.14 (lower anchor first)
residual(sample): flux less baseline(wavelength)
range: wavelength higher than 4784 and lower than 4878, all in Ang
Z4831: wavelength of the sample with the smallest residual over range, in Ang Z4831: 4863.14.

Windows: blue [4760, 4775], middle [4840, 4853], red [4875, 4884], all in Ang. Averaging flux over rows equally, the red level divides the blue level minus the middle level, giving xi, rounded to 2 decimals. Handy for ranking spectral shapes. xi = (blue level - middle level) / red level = -0.07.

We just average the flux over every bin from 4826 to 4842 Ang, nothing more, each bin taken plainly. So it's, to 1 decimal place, 18.3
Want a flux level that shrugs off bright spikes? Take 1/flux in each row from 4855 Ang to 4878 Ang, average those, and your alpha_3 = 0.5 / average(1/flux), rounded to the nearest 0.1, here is 7.9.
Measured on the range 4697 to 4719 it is 8.5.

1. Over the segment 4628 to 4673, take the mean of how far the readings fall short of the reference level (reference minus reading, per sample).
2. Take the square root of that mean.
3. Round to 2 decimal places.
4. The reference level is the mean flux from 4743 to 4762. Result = 1.11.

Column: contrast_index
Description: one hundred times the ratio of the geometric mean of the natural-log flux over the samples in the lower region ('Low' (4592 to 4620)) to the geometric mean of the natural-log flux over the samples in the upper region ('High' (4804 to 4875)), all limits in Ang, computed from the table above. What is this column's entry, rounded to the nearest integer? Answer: 101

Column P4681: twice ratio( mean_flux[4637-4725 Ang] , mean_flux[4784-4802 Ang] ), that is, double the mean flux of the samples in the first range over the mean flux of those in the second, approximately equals 1.92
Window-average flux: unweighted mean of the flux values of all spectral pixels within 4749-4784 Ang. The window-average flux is 17.7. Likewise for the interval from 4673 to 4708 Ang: 17.6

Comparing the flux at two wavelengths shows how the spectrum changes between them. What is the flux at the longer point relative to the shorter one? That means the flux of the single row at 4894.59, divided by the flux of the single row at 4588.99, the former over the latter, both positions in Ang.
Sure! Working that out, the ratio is 0.82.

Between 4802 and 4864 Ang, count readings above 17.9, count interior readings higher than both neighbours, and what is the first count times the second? 88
